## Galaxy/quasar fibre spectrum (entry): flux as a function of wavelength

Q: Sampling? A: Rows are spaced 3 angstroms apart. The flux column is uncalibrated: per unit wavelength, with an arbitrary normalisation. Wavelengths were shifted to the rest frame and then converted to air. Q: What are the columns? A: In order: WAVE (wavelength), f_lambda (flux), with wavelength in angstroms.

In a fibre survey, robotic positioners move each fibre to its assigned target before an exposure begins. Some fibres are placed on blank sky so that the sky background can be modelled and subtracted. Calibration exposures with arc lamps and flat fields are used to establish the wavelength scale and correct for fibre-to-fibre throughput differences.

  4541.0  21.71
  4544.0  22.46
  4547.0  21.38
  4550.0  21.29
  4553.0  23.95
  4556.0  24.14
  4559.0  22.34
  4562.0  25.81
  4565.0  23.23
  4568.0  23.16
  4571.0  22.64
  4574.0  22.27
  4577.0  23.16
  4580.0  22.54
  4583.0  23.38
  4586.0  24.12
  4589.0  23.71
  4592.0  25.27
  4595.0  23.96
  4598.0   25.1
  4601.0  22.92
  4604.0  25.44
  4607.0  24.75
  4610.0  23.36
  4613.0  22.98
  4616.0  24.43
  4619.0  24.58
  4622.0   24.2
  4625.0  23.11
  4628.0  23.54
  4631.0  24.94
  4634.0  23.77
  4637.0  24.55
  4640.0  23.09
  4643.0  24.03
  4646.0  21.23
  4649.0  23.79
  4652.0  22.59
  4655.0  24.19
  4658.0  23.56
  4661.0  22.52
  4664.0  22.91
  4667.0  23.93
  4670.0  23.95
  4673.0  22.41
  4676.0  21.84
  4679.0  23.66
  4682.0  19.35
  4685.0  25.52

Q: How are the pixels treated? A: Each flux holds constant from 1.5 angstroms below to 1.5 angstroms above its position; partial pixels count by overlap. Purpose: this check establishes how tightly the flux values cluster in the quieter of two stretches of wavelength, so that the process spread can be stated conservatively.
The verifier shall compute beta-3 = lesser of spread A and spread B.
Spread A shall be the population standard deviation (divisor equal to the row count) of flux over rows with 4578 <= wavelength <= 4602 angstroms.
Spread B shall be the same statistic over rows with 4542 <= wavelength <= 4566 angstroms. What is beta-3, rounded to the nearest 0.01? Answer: 0.90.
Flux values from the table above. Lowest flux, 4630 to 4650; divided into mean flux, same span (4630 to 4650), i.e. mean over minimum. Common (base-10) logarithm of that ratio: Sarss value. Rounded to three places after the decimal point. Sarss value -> 0.046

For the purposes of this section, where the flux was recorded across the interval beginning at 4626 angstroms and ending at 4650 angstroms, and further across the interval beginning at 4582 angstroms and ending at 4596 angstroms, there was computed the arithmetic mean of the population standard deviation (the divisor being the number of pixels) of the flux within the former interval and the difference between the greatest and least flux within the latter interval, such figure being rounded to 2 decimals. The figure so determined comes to 1.47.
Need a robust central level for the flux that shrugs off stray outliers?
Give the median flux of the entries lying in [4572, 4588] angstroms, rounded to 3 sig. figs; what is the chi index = 23.2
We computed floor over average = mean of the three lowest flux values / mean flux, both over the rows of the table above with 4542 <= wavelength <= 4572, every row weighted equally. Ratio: 0.941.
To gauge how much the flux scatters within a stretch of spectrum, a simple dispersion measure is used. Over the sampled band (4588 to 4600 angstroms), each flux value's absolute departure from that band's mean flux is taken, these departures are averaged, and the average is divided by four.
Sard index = 0.17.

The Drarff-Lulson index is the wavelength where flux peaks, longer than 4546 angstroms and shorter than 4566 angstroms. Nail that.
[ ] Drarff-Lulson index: 4562.0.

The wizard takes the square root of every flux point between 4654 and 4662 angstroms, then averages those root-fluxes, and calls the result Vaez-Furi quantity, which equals 4.84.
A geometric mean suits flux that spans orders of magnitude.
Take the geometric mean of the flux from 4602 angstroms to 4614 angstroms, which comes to 24.1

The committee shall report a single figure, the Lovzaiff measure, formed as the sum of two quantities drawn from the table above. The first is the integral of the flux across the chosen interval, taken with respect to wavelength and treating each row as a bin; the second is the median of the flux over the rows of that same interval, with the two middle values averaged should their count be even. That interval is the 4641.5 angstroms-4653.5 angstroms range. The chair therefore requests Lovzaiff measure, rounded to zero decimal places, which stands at 298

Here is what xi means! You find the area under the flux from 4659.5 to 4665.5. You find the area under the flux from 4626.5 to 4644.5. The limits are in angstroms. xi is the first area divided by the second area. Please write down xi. 0.3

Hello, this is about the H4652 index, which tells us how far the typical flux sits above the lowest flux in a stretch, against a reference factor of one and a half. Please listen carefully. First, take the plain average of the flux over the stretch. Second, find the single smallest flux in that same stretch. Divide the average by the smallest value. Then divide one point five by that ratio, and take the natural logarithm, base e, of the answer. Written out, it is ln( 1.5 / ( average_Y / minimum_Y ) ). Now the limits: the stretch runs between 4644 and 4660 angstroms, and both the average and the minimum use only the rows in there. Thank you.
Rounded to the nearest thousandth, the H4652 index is 0.322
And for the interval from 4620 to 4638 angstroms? 0.367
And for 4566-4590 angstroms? 0.368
